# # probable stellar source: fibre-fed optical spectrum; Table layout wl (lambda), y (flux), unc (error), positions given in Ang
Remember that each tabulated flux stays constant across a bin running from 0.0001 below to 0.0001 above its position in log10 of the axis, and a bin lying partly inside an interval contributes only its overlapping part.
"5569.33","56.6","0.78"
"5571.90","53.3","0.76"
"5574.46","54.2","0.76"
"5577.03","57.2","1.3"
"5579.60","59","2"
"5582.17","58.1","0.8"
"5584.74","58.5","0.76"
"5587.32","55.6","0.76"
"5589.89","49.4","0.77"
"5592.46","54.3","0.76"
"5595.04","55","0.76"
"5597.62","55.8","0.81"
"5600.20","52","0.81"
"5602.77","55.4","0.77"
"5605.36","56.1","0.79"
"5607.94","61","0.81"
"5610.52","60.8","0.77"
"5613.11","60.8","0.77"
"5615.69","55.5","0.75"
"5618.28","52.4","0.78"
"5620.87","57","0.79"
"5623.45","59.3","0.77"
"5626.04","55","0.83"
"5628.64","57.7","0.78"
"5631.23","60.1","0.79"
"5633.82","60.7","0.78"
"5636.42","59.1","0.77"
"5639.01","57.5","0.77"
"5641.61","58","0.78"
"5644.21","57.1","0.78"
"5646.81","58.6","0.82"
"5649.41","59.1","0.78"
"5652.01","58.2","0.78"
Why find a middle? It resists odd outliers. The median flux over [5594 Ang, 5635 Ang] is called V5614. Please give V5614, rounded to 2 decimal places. 56.55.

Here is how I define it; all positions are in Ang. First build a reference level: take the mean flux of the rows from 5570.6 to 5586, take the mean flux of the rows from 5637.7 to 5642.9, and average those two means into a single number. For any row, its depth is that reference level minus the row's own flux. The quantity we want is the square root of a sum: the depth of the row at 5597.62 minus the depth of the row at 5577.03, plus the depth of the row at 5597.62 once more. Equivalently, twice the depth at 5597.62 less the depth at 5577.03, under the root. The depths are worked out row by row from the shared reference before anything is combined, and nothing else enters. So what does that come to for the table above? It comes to 1.7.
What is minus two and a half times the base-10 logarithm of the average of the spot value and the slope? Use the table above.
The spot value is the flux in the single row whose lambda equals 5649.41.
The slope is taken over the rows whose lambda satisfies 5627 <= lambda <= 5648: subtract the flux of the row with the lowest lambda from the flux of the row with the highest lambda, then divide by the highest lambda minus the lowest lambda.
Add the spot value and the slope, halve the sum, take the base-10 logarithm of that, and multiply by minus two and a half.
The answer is -3.68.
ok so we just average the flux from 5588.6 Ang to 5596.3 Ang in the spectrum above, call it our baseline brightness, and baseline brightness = 52.9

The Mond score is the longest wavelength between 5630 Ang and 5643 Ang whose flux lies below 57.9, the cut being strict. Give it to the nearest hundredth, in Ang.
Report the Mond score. 5639.01 Ang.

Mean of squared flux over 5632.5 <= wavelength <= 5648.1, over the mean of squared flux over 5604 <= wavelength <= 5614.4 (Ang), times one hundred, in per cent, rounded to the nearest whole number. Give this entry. 96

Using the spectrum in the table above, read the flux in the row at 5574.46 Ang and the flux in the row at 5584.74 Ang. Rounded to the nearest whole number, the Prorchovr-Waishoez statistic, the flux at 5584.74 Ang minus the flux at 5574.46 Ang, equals 4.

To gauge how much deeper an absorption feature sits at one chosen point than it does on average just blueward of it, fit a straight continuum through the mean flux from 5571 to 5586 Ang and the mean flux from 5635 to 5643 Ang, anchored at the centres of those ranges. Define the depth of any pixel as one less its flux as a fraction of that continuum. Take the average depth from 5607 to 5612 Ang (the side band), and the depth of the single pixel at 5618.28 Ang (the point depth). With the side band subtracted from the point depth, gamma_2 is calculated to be 0.151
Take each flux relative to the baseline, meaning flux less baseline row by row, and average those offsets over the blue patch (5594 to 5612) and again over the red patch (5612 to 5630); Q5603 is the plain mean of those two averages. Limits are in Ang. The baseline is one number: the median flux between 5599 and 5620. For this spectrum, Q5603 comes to 0.9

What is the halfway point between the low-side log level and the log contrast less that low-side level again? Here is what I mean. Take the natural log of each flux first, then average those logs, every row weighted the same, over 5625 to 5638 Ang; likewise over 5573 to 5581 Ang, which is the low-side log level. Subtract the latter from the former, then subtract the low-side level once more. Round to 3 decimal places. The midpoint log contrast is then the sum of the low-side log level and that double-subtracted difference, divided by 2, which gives 0.015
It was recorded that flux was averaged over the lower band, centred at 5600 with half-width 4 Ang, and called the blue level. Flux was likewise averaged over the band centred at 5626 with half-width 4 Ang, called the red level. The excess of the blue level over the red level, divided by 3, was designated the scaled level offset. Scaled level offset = -1.0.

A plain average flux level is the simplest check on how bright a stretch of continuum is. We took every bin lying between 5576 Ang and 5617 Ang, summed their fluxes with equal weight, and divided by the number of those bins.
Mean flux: 56.5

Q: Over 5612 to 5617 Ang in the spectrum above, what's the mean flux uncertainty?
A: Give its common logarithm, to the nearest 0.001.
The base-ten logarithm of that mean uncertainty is -0.119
